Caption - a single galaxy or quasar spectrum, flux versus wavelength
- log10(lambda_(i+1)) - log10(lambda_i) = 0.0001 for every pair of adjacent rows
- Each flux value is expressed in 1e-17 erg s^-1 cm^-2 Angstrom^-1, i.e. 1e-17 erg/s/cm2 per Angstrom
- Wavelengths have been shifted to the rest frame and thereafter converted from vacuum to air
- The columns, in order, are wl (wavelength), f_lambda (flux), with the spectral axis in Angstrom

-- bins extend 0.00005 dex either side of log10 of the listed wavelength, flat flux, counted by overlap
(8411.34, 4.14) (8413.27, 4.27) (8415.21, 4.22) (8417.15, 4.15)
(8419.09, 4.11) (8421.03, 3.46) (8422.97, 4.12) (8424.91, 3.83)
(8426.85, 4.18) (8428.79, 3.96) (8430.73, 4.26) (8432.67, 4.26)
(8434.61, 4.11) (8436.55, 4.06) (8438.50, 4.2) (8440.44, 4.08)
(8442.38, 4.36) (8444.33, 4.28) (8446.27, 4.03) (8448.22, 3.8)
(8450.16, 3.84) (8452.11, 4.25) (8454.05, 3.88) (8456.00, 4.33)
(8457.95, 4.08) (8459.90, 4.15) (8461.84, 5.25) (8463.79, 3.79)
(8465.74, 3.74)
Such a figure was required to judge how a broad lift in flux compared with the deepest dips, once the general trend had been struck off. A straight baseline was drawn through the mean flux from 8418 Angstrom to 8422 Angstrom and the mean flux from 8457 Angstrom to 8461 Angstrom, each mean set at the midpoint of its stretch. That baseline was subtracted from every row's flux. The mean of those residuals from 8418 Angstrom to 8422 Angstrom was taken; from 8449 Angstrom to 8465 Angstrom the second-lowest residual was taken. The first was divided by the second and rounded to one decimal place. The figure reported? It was 0.0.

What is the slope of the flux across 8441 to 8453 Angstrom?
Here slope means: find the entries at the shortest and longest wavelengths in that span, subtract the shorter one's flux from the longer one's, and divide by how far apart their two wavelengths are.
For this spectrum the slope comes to -0.011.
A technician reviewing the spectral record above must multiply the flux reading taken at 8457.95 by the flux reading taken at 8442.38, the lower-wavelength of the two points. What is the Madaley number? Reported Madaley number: 17.8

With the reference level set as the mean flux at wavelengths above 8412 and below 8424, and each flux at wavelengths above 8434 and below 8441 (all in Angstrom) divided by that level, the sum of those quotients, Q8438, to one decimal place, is 4.1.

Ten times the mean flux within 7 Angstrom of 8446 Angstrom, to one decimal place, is 40.9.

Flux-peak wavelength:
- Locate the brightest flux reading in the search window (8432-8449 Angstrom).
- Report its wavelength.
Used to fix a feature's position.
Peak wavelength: 8442.38 Angstrom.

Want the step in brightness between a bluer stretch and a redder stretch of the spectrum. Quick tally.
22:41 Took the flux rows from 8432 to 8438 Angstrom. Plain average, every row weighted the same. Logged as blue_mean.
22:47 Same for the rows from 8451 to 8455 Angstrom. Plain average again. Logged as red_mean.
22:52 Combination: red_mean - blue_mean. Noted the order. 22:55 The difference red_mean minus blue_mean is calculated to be -0.08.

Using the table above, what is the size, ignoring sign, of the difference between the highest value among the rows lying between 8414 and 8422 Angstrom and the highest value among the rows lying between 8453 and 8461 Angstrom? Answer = 0.11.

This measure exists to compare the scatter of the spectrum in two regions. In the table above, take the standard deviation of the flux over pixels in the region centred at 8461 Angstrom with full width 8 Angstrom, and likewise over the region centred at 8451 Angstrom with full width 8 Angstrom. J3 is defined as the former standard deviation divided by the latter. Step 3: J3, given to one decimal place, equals 3.1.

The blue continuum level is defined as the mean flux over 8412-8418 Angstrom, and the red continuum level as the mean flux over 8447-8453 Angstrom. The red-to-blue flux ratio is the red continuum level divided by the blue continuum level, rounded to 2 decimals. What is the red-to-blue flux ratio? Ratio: 0.94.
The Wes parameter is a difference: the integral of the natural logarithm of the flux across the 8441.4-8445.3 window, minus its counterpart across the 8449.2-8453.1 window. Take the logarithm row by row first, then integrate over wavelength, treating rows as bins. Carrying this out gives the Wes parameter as 0.26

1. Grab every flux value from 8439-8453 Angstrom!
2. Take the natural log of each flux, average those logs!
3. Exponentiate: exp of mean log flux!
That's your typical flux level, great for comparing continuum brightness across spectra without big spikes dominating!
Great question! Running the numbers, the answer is 4.09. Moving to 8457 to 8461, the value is 4.11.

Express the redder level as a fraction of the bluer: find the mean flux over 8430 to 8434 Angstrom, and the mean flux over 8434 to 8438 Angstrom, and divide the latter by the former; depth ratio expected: 0.96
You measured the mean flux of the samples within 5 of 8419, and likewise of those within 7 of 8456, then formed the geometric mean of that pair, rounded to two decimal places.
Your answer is 4.13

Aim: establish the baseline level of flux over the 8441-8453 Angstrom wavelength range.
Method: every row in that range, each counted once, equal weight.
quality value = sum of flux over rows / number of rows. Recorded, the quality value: 4.09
